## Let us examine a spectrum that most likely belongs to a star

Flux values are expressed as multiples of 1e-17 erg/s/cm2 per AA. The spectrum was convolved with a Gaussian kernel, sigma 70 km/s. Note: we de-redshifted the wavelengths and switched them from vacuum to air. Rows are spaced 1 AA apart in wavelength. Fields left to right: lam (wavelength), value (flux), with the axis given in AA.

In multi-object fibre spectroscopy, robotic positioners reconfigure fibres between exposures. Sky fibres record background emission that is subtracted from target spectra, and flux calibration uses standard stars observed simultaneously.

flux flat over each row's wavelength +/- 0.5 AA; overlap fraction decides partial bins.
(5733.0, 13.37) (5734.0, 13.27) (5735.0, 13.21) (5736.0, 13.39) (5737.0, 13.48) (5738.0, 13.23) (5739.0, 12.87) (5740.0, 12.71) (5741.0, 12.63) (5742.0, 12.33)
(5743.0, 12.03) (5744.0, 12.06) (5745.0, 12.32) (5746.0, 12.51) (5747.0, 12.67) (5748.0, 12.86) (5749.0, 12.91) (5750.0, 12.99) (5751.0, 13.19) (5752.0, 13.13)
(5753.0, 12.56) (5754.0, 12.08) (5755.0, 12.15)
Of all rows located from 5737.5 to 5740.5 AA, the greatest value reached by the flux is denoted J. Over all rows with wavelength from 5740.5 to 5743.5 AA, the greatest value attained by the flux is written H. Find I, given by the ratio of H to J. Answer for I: 0.95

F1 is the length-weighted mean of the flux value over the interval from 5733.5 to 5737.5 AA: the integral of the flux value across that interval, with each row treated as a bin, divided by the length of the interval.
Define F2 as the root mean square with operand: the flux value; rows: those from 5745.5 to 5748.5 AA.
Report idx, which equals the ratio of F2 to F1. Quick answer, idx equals 0.95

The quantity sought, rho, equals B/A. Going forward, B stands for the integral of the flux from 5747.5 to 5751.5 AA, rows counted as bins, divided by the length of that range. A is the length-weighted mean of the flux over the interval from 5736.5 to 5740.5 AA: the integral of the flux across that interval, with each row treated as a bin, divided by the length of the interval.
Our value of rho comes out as 0.99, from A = 13.1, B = 13.0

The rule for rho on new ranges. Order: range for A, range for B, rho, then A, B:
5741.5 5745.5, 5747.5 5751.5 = 1.07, 12.2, 13.0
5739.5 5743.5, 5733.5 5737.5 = 1.07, 12.4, 13.3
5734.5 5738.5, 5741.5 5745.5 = 0.91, 13.3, 12.2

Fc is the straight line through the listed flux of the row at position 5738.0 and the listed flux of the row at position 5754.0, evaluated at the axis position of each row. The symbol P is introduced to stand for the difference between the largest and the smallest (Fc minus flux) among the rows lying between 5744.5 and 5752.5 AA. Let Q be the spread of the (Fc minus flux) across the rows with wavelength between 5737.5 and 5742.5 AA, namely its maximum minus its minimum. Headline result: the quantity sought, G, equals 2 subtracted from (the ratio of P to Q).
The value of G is 0.14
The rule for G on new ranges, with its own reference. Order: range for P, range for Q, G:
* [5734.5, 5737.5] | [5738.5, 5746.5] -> -1.41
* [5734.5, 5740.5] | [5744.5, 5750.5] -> -1.46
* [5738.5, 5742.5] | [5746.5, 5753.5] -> -1.60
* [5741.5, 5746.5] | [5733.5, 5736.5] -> 0.64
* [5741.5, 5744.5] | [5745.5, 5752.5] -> -1.78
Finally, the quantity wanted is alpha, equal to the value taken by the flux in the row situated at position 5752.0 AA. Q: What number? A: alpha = 13.13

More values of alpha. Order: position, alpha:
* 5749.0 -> 12.91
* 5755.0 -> 12.15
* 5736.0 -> 13.39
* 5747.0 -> 12.67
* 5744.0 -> 12.06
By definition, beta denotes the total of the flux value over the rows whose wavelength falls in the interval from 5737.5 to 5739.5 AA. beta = 26.1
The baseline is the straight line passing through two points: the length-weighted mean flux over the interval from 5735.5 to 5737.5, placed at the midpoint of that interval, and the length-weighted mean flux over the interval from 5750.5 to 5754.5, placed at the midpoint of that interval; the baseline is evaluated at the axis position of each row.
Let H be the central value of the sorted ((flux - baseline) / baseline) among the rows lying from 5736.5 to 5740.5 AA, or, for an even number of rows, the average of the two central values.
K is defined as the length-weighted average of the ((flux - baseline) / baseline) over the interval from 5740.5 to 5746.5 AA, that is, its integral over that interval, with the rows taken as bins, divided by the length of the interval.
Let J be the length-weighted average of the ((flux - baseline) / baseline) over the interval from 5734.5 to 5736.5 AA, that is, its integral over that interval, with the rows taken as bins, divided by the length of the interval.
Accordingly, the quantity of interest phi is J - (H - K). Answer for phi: -0.05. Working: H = -0.022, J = -0.01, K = -0.062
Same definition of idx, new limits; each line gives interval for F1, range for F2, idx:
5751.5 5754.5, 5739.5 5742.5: 1.00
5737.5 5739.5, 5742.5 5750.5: 0.96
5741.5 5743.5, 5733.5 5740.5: 1.08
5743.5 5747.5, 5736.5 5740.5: 1.06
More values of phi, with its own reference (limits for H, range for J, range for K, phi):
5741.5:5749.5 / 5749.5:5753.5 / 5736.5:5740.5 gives 0.04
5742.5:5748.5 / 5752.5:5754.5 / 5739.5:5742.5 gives -0.03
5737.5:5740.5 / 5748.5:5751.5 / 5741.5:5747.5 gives -0.01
